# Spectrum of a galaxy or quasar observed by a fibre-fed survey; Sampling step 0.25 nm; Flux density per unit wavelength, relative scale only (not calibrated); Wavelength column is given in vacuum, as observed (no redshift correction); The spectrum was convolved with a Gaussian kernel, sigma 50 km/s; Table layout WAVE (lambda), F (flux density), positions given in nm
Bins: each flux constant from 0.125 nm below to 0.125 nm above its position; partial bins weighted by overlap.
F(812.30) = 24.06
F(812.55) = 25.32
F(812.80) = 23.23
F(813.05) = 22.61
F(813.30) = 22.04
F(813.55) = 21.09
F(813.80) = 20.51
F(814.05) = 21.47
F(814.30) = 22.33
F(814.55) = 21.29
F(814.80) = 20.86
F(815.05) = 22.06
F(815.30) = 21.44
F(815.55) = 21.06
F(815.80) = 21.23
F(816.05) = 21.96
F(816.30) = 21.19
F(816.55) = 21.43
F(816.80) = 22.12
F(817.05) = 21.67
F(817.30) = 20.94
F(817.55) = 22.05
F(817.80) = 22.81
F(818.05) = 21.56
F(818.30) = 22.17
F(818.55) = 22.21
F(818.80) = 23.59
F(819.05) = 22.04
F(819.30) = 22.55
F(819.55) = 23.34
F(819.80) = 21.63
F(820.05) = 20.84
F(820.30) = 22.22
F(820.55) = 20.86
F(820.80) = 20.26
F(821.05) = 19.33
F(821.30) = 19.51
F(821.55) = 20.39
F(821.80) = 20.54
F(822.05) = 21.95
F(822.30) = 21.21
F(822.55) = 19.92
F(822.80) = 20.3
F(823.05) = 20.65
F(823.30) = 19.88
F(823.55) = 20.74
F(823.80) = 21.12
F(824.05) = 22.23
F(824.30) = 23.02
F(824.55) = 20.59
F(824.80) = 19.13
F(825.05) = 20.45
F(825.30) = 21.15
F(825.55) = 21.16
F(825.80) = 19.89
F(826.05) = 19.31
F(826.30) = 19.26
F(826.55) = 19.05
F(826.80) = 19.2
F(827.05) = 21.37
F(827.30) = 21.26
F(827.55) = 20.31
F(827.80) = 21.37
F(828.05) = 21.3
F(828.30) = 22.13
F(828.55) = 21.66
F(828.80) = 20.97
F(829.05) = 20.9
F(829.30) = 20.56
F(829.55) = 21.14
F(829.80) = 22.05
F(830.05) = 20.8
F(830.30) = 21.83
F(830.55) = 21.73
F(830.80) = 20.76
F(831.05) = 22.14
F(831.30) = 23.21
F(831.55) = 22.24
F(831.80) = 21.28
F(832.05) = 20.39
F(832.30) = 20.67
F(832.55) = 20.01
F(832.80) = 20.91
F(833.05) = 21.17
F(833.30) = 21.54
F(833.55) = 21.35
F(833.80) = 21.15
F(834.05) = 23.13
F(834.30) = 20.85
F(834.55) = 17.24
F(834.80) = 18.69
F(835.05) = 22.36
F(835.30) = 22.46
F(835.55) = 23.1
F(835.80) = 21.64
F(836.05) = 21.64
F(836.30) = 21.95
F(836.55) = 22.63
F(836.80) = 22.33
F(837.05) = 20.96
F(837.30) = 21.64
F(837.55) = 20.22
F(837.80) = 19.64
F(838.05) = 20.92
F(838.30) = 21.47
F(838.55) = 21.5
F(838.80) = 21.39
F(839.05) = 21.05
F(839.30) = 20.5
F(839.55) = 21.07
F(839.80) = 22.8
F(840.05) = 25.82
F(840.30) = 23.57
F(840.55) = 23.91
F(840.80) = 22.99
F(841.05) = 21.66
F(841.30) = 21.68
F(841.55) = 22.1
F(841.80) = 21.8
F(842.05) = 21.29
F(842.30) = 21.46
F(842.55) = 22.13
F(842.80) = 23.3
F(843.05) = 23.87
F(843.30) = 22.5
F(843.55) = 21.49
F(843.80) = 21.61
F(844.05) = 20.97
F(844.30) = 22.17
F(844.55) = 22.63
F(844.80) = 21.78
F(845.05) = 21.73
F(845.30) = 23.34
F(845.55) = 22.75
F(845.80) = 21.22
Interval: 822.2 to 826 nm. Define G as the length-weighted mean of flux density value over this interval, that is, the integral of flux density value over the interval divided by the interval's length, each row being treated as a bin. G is 20.7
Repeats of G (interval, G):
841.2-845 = 22.0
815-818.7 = 21.7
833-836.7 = 21.4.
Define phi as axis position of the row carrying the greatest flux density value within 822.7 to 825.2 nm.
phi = 824.30 nm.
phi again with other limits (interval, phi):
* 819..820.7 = 819.55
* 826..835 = 831.30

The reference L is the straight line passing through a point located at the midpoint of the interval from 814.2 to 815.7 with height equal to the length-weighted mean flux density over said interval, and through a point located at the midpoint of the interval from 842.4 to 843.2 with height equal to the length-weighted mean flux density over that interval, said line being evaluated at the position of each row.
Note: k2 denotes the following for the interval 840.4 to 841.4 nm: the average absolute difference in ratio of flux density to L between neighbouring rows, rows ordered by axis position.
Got 0.033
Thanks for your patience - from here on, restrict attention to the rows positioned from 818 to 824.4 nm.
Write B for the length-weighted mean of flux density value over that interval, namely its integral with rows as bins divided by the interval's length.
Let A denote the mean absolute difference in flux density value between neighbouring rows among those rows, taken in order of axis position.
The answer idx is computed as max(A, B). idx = 21.3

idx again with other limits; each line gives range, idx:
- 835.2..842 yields 21.9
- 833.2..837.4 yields 21.4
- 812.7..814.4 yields 21.9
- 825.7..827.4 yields 19.9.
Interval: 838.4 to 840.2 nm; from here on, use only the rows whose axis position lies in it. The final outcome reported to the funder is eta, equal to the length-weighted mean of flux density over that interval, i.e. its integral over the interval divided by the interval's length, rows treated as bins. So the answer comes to 22.0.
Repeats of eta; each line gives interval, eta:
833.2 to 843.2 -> 21.8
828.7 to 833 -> 21.3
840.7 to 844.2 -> 22.1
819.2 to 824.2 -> 21.0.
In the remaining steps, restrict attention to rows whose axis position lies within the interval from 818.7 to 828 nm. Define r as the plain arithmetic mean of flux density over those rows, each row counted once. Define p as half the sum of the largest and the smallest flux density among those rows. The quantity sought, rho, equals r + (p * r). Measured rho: 465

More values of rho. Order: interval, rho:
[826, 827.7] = 423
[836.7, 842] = 519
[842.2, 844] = 529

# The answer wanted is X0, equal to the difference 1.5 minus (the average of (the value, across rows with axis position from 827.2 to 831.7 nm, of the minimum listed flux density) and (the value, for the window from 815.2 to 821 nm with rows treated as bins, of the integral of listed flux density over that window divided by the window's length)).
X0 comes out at -19.5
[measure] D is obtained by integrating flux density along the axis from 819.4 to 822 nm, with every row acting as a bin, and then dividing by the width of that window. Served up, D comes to 20.9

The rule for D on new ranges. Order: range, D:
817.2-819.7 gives 22.3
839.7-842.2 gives 22.7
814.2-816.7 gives 21.5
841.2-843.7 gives 22.2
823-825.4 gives 20.9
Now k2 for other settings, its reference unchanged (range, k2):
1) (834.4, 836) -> 0.064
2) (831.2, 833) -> 0.035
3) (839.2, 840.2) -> 0.077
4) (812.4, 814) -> 0.046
